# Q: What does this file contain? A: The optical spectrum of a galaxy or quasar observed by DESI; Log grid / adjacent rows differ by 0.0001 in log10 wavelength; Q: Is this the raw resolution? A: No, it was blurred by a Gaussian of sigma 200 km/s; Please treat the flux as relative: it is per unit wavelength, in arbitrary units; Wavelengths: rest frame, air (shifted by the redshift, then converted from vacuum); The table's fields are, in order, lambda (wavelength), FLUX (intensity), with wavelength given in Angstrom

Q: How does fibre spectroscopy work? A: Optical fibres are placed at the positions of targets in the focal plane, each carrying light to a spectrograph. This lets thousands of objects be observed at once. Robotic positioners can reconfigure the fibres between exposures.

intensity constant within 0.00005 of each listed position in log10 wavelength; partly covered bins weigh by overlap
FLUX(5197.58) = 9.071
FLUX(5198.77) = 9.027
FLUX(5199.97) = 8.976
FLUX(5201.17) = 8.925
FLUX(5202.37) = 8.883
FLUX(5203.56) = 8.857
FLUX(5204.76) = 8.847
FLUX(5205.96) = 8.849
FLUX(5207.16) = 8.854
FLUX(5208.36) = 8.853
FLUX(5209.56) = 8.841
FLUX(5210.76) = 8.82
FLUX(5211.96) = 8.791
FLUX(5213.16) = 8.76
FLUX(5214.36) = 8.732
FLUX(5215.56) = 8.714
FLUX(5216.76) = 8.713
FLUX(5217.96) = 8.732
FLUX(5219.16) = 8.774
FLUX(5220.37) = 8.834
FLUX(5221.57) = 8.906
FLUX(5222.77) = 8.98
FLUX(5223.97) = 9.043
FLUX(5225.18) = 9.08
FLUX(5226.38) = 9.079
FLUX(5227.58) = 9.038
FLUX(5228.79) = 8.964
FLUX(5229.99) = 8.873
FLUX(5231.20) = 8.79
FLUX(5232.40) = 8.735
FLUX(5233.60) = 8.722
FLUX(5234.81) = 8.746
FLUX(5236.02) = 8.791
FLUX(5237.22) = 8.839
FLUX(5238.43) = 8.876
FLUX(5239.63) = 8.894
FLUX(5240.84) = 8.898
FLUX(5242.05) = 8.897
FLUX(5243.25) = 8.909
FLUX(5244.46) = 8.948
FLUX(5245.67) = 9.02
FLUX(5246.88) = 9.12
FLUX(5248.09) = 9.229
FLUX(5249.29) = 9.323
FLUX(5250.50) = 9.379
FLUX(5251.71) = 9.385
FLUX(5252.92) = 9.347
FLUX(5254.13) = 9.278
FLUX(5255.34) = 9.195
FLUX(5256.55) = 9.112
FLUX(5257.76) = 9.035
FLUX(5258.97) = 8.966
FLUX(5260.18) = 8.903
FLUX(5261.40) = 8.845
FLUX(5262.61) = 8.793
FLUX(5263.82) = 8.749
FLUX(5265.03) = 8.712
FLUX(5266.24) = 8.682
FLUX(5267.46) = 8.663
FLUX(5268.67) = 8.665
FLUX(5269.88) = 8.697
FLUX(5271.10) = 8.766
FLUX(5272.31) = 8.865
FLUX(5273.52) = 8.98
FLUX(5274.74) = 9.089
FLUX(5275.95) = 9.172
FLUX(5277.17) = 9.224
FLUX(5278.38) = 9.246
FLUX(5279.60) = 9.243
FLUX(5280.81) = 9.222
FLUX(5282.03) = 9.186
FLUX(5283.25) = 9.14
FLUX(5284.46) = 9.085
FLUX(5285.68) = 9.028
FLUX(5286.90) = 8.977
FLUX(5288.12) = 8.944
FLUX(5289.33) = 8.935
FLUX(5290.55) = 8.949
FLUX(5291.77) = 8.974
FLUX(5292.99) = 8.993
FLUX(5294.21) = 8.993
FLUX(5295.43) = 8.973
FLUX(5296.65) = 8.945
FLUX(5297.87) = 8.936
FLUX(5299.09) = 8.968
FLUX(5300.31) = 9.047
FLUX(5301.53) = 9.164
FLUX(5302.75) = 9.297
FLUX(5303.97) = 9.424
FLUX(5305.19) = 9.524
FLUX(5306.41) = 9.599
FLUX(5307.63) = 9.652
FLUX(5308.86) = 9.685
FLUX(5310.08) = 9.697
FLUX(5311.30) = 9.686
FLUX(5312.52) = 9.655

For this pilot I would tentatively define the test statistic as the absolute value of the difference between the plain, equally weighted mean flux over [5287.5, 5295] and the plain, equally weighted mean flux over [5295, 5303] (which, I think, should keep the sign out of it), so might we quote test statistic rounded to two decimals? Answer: 0.08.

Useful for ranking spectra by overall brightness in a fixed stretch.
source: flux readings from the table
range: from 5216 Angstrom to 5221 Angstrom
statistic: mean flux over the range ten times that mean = 87.6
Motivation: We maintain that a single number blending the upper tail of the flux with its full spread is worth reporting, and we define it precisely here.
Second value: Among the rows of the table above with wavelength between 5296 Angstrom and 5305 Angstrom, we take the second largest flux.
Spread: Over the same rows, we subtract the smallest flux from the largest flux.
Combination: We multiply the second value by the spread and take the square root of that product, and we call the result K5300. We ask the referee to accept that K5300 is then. 2.1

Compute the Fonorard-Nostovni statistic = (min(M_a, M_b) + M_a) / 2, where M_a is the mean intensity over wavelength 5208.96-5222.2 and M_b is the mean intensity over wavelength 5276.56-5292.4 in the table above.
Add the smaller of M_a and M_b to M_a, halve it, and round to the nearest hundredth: 8.78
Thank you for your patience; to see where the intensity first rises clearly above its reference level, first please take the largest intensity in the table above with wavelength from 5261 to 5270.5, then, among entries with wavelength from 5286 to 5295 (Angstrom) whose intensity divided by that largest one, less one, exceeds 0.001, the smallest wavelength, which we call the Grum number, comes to 5286.90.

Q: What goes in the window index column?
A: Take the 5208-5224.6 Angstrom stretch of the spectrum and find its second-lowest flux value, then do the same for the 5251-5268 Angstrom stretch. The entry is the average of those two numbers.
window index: 8.70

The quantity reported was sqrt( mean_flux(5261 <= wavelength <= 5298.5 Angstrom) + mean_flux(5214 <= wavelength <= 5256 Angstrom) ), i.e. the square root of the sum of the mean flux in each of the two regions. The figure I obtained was 4.23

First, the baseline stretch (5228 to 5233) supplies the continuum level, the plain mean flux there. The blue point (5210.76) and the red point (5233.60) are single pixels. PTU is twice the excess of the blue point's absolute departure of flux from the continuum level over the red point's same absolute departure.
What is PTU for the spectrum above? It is -0.2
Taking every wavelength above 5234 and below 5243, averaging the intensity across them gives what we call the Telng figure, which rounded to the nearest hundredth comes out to 8.85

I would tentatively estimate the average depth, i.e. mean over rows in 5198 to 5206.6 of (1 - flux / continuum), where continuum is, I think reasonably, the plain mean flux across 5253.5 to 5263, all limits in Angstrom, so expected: 0.012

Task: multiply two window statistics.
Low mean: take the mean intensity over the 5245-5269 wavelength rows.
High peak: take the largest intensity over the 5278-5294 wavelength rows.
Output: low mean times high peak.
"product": 83.4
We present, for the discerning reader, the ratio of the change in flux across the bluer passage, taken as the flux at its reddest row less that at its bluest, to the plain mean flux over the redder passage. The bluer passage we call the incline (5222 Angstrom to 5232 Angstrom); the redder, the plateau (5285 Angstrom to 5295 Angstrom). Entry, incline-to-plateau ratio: -0.021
